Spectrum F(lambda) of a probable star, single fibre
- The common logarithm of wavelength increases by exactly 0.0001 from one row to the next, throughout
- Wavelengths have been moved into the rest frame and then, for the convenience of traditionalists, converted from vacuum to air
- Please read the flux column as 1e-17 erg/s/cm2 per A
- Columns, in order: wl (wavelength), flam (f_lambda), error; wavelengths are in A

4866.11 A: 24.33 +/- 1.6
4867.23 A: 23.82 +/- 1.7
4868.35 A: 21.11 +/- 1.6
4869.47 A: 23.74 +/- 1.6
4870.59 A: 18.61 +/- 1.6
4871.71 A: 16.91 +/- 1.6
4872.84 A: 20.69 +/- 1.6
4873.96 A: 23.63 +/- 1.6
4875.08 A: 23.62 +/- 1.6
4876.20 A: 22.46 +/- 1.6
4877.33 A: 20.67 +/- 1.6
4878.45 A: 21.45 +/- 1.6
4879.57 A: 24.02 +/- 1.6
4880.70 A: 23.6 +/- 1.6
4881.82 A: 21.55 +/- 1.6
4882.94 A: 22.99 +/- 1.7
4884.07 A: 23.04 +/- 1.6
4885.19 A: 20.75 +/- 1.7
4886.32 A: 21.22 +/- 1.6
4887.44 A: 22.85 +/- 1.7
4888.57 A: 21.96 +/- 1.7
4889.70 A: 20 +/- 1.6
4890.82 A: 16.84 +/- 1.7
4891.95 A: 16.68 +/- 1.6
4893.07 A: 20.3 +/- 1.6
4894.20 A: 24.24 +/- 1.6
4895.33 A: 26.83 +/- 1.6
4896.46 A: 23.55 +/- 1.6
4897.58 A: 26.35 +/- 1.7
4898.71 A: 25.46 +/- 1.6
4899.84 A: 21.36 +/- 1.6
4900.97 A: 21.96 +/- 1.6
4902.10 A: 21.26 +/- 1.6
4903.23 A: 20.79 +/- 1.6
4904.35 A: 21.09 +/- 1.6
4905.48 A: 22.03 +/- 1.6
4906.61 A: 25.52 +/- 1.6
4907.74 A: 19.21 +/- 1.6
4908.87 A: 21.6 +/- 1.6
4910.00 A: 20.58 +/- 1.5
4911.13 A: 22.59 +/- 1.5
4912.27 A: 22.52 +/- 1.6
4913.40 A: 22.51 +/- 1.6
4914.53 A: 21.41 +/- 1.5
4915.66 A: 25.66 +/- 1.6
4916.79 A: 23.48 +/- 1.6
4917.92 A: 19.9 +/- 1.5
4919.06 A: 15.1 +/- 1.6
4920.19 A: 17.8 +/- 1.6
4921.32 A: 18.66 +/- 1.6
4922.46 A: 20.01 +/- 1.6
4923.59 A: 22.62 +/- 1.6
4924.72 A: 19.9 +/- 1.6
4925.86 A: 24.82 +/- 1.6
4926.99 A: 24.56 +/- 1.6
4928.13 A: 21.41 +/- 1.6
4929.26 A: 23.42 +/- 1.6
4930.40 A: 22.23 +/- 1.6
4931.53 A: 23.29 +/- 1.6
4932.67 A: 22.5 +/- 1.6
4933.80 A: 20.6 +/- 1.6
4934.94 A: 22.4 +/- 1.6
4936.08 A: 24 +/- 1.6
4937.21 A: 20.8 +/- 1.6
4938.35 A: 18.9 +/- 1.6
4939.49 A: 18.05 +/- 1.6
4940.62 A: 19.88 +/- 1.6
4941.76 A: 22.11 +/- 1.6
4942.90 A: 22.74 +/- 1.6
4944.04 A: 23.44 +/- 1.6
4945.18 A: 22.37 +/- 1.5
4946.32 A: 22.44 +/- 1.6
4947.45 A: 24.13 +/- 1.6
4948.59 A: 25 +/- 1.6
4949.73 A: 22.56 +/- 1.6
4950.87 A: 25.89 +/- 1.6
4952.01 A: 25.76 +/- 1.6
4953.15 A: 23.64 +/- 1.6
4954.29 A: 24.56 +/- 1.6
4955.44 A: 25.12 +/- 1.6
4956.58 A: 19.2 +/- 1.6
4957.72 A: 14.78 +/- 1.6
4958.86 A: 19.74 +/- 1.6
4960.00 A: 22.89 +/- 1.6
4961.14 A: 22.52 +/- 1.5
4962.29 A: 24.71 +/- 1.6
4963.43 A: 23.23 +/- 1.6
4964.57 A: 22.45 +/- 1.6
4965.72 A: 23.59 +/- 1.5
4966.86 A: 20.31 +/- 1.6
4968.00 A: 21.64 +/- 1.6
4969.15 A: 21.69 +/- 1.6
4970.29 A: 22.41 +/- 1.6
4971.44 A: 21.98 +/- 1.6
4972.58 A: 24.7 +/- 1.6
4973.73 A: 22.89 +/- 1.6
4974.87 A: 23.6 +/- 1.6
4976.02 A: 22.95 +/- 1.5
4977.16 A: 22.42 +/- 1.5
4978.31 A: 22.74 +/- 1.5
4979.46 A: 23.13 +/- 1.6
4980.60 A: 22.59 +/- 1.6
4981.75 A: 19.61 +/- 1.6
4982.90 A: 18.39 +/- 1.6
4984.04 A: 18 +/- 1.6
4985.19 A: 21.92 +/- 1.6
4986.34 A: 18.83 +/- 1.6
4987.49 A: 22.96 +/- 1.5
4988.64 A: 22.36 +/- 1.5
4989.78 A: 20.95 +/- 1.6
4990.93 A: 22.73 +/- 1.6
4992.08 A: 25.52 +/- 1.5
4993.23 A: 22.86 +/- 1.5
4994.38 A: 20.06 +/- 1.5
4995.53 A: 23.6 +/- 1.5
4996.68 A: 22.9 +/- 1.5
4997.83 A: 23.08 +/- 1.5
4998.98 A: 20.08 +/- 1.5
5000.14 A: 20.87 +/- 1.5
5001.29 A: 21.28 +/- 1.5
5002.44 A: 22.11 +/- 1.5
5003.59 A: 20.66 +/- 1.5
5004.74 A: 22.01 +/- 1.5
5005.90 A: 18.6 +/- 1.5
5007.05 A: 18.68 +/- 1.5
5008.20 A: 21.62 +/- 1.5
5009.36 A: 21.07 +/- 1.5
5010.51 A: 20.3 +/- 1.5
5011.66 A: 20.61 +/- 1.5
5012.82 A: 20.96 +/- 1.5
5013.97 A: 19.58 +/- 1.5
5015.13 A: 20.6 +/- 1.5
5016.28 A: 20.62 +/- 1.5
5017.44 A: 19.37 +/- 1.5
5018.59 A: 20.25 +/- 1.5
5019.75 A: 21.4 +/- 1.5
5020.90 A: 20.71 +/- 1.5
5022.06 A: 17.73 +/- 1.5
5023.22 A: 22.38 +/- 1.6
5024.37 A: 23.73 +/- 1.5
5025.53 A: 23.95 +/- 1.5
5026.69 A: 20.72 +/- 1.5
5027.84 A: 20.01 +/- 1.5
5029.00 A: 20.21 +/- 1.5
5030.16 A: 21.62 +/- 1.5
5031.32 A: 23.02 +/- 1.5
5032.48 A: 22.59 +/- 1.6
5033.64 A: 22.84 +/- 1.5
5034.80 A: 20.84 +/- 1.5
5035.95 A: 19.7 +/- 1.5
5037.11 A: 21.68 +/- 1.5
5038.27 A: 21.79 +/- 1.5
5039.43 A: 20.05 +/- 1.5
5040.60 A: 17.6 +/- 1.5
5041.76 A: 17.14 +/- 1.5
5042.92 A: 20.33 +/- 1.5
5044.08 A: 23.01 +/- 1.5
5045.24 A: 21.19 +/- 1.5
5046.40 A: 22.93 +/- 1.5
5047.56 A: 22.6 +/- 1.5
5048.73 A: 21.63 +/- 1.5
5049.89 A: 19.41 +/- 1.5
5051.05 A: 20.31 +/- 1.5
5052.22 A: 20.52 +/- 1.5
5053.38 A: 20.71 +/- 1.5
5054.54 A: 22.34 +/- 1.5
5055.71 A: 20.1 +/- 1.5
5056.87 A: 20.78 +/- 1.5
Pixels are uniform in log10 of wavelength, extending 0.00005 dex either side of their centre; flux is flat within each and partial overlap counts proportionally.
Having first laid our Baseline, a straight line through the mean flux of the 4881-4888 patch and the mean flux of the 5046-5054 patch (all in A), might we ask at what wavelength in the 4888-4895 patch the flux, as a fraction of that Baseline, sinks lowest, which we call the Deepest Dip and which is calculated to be 4891.95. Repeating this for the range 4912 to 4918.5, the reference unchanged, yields 4917.92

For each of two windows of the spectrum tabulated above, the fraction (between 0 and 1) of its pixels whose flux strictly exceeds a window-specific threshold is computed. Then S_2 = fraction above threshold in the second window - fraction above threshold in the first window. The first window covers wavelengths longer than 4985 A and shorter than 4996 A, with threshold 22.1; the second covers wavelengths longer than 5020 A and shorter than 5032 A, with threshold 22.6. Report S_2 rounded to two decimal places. -0.30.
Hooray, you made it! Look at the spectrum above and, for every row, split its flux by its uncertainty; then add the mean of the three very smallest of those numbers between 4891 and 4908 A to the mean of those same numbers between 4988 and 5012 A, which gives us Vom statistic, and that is 26.0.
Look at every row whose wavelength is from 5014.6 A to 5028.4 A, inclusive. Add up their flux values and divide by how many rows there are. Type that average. 21.0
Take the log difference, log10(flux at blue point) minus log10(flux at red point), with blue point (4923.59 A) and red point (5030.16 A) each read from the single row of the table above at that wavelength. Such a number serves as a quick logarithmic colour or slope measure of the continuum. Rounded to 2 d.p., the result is 0.02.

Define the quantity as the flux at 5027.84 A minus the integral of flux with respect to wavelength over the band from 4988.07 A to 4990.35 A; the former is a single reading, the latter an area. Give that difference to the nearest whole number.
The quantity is -30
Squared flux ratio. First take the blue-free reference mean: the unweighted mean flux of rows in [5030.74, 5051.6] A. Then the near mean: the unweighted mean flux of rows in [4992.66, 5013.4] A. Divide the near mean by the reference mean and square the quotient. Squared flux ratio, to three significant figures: 1.01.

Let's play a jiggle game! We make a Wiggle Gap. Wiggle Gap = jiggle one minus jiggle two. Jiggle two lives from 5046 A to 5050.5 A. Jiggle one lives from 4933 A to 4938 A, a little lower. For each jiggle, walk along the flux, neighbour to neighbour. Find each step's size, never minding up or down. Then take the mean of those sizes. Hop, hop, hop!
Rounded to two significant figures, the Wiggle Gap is 1.0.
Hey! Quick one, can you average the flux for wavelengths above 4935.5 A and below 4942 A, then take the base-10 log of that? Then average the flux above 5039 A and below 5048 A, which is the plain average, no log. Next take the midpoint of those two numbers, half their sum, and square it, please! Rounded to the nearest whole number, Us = 120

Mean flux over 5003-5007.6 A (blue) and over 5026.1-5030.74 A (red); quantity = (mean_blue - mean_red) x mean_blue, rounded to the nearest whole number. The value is -13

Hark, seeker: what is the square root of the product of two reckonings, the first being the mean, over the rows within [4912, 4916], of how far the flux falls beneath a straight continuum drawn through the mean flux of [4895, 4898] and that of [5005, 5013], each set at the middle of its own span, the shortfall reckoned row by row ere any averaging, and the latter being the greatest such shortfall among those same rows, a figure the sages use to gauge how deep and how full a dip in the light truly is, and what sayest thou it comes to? 2.4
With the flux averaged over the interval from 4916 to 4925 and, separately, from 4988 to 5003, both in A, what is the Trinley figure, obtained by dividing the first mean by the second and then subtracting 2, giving -1.11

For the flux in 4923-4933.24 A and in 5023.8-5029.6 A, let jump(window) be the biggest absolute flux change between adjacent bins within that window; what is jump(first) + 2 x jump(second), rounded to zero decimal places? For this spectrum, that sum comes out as 11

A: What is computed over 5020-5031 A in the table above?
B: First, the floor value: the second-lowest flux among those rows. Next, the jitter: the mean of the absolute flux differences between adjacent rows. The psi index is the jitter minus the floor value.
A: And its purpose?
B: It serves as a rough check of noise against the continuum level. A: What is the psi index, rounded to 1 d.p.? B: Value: -18.2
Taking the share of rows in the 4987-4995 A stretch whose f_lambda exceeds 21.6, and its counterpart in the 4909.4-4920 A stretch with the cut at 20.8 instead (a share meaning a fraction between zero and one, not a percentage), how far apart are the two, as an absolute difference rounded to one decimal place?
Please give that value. 0.0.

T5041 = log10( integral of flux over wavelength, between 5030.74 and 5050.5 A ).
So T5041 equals 2.62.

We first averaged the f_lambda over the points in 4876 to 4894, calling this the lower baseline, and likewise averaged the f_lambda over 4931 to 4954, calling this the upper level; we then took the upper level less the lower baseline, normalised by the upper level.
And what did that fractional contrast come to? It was 0.06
